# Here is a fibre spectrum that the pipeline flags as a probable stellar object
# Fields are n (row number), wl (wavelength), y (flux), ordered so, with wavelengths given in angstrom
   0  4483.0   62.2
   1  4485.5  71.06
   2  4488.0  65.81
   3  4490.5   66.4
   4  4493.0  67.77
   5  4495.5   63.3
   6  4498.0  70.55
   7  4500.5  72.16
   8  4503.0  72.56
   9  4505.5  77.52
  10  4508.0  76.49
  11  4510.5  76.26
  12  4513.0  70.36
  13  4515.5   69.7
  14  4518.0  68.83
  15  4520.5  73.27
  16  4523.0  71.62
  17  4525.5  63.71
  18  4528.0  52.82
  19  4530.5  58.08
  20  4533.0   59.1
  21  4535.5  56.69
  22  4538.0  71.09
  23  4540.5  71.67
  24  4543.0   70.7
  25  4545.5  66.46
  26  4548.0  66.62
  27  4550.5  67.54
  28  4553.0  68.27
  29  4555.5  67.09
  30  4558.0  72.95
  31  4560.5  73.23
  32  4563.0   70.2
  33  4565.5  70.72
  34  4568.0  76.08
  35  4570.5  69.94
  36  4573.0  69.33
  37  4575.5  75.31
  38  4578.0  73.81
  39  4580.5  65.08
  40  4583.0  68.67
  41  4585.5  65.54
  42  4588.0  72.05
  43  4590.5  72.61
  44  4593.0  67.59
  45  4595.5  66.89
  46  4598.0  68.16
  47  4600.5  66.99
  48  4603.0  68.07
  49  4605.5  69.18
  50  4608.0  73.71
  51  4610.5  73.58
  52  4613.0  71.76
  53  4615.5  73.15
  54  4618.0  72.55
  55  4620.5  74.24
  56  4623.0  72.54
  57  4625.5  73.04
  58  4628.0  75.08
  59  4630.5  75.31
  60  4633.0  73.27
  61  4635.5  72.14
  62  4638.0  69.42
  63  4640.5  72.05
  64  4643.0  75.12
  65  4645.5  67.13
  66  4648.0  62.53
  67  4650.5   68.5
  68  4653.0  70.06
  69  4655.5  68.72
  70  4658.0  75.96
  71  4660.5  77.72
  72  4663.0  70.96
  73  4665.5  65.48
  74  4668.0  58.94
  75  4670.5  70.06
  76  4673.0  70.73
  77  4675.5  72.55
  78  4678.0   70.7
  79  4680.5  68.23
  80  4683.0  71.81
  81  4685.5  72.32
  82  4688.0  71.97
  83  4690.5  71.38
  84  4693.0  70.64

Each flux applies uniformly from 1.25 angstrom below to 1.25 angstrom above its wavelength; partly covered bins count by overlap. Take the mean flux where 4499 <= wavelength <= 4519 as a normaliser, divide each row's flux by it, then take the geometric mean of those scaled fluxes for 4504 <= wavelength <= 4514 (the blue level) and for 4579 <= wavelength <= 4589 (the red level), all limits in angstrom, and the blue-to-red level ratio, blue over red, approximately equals 1.11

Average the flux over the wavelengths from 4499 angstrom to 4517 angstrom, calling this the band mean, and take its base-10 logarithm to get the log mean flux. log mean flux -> 1.87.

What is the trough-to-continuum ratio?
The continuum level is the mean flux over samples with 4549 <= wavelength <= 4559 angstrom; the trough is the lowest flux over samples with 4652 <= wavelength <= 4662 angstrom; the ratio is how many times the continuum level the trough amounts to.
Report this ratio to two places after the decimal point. 1.00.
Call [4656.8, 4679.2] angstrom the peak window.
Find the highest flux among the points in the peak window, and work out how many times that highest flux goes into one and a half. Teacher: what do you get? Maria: 0.0193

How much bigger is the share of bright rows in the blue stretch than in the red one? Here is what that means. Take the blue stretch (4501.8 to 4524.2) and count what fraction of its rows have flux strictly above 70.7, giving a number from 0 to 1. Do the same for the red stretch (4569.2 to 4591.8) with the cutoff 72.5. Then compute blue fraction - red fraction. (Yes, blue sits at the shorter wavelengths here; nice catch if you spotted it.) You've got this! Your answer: 0.33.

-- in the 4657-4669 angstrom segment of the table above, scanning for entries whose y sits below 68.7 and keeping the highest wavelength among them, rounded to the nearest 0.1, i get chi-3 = 4668.0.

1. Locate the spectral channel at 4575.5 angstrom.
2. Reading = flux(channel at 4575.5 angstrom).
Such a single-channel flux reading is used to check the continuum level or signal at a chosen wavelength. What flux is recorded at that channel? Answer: 75.31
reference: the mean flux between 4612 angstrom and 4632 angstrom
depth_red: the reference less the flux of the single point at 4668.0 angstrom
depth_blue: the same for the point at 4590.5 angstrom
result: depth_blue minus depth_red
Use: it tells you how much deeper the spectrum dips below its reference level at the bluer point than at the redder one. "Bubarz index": -14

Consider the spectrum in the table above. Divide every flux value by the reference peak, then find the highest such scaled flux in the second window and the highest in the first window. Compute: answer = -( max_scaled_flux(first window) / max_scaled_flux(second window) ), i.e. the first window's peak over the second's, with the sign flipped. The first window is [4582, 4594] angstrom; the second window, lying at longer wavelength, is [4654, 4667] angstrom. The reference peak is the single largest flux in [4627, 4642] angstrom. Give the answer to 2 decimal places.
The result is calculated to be -0.93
